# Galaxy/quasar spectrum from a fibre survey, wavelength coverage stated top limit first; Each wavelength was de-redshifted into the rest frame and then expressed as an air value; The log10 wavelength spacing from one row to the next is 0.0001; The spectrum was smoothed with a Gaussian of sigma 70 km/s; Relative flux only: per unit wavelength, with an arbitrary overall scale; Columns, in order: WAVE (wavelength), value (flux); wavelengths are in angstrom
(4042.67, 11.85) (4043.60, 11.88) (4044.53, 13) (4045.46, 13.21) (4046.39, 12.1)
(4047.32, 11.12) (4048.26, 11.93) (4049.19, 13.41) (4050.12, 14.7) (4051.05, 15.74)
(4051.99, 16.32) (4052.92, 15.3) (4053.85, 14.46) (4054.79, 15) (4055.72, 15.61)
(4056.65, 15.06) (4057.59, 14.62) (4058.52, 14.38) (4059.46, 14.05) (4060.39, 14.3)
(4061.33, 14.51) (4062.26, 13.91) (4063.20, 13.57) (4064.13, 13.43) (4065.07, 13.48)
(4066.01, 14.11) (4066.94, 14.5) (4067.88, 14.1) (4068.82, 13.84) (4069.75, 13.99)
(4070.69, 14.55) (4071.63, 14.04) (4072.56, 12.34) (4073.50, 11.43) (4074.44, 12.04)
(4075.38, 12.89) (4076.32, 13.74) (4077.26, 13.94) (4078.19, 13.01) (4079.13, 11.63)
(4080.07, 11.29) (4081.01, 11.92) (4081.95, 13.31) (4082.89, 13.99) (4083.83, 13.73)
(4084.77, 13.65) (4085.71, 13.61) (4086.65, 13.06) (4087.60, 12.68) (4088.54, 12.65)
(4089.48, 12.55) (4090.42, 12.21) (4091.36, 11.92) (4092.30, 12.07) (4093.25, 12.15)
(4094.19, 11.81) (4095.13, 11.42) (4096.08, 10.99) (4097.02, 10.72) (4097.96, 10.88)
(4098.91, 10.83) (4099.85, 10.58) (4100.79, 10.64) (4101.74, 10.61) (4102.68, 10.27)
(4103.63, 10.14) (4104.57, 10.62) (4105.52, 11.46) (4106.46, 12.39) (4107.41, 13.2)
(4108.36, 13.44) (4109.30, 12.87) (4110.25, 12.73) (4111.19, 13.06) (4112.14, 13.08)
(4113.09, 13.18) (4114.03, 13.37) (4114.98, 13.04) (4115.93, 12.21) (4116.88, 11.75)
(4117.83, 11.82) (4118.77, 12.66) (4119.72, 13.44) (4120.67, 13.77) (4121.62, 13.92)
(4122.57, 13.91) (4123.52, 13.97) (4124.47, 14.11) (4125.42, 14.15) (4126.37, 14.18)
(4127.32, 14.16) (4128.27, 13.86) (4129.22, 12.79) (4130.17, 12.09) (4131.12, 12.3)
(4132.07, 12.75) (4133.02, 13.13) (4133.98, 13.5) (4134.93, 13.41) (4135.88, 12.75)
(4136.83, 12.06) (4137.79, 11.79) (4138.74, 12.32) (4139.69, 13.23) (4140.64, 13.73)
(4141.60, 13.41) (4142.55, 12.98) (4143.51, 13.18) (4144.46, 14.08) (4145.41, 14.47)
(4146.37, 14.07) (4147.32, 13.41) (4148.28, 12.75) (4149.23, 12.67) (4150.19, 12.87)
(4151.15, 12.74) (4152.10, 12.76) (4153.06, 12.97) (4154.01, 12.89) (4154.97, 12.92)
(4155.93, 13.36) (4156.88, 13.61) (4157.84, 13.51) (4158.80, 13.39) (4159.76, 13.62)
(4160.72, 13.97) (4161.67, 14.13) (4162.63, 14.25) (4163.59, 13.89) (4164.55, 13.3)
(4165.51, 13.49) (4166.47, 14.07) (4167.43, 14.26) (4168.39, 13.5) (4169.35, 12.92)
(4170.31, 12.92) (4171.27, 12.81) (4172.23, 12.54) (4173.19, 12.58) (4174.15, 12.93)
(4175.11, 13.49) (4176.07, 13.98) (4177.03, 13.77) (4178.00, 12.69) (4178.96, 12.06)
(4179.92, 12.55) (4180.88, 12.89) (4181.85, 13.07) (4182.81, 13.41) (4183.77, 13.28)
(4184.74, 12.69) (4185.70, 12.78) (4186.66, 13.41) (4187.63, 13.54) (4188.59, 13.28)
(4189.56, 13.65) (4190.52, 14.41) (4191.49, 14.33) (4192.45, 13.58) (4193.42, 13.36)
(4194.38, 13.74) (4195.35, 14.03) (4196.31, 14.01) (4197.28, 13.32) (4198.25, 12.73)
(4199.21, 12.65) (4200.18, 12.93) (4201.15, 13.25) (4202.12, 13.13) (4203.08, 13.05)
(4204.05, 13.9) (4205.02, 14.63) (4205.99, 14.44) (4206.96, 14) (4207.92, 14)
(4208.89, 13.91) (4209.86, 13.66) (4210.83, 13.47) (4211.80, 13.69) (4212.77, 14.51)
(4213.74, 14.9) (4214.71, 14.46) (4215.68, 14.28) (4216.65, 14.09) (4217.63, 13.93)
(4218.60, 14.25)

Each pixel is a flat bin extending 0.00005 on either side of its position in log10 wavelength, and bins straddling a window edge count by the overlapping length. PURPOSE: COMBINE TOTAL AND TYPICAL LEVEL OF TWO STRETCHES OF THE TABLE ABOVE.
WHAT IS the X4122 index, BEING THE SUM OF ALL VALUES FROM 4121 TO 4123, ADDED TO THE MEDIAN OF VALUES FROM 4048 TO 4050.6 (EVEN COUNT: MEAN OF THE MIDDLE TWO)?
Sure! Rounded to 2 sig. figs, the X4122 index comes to 41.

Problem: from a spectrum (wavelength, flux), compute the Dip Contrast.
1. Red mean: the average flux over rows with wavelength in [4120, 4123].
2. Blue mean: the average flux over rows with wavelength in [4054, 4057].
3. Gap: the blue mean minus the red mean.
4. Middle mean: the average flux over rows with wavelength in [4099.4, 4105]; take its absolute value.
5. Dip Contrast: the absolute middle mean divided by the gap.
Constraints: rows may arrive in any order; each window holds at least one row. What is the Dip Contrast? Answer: 8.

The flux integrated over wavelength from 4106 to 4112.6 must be 86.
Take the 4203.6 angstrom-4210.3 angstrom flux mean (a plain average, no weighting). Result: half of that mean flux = 7.04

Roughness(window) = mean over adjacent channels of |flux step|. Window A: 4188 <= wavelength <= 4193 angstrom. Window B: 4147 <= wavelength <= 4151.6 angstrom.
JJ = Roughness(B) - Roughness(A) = -0.22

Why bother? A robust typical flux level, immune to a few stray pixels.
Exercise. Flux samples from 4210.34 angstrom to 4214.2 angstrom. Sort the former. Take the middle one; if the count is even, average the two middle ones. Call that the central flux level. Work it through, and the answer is 14.1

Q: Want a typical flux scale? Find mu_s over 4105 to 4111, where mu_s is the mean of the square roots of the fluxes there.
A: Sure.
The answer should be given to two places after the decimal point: 3.56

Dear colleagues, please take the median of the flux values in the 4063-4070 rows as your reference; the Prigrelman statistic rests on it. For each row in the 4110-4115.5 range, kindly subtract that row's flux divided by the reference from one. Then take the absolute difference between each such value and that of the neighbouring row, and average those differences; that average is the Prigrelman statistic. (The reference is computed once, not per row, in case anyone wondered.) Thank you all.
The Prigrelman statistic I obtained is 0.014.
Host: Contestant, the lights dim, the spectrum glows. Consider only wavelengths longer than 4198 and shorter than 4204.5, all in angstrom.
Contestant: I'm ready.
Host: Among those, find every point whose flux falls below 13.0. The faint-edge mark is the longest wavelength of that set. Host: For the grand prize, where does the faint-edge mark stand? 4200.18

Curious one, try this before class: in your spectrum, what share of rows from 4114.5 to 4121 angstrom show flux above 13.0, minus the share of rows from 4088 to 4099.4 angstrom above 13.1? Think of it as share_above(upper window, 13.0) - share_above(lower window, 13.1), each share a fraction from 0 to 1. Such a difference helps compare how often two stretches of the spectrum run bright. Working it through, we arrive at 0.43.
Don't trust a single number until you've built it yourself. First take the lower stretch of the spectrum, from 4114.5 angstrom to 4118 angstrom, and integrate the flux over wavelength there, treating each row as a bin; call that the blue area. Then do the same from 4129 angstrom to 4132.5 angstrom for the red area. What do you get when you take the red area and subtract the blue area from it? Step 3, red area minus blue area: 1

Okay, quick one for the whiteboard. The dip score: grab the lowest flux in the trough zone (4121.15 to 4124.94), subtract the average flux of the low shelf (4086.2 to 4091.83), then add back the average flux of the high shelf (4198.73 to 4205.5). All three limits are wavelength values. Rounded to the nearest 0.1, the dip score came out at 14.8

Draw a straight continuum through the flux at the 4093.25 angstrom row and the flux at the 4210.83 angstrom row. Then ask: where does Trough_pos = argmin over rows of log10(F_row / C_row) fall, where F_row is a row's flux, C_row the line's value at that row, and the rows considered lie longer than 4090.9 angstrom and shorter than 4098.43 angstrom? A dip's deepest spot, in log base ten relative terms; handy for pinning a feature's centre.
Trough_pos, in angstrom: 4097.02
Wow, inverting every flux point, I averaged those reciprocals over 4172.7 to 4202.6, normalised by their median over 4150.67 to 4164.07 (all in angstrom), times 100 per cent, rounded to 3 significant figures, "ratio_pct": 101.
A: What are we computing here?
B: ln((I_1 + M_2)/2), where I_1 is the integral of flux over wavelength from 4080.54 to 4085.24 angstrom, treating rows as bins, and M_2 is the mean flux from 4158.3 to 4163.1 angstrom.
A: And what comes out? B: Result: 3.644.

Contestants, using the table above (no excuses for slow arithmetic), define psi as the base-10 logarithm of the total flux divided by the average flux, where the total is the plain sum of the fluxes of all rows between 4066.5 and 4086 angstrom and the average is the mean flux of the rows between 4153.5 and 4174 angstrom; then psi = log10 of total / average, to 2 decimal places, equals 1.32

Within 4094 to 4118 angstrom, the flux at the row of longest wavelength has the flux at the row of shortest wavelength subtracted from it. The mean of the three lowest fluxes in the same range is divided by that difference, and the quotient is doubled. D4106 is 2066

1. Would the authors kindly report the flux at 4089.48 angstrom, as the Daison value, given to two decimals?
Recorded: 12.55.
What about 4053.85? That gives 14.46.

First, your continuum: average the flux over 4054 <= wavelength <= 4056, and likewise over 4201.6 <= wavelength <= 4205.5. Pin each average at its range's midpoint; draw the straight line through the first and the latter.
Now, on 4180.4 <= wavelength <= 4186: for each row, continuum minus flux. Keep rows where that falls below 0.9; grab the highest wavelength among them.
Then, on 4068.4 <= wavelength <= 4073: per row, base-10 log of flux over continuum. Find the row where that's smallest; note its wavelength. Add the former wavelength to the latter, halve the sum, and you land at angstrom 4128.2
